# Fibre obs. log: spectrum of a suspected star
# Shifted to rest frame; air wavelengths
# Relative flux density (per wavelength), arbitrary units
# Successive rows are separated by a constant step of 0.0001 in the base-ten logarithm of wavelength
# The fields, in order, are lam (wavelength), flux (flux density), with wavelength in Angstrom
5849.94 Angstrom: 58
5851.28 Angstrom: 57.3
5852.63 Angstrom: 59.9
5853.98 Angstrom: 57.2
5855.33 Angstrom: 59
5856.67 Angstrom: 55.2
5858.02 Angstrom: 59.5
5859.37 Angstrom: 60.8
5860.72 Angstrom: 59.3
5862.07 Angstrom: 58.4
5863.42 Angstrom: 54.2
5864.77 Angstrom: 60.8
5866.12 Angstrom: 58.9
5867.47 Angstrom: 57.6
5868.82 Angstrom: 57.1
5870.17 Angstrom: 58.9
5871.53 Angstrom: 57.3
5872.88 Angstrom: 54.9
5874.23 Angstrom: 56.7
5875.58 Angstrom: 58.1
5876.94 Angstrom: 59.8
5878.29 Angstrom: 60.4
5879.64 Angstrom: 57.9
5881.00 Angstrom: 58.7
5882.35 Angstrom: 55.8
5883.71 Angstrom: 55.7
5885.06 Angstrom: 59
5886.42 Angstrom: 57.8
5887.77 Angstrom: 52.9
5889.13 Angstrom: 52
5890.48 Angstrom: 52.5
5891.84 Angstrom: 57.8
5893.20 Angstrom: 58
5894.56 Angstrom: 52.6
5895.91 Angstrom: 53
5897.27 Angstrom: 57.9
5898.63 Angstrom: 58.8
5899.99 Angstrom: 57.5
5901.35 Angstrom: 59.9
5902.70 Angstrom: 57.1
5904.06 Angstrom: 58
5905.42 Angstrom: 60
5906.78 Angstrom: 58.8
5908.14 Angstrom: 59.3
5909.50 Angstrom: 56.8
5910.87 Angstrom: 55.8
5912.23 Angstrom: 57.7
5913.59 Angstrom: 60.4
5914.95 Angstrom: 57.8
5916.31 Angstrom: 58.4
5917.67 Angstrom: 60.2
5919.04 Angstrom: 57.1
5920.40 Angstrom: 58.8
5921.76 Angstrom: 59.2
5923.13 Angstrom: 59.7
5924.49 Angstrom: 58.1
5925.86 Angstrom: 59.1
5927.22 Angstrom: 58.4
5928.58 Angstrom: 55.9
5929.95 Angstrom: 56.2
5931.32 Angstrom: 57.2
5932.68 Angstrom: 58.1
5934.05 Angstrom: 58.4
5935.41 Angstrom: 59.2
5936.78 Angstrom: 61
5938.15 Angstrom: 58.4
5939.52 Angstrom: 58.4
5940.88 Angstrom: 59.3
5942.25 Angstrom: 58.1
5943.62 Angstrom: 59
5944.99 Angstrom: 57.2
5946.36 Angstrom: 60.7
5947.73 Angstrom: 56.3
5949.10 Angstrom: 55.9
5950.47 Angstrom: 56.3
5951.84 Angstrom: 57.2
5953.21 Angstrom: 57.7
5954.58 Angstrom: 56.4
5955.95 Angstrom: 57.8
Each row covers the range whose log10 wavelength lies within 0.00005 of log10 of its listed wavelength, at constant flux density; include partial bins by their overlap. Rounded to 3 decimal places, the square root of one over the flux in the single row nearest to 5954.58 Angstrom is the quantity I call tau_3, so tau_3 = 0.133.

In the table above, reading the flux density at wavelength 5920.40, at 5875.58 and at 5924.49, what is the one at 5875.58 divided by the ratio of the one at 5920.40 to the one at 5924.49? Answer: 57.4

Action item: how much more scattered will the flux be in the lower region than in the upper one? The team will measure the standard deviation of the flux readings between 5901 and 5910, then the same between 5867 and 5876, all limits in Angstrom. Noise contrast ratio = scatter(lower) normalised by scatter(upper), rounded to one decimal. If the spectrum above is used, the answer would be 1.0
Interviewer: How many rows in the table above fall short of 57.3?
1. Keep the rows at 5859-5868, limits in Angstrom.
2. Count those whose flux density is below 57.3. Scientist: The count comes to 1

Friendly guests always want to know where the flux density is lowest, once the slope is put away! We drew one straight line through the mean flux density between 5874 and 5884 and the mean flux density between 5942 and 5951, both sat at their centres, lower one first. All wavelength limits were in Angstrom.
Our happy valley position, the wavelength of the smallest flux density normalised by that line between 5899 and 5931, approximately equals 5910.87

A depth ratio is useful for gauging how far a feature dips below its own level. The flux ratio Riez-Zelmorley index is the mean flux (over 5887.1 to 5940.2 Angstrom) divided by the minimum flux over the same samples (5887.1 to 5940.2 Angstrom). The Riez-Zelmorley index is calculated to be 1.11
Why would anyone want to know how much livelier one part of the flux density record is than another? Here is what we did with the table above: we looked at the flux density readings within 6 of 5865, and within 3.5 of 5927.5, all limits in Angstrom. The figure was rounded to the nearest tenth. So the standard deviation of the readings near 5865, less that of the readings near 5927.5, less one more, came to -0.4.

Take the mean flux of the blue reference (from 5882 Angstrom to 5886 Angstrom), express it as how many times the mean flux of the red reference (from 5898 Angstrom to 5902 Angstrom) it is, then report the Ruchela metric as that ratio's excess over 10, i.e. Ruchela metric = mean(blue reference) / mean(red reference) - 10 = -9.03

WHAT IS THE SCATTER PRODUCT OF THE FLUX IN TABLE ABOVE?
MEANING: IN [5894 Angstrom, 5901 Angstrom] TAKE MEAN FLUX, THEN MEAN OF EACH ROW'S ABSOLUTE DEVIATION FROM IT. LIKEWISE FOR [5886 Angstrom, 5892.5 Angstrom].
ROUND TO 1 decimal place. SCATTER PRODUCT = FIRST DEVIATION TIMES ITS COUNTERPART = 6.5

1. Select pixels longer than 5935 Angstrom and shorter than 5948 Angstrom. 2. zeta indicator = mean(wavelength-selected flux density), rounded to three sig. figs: 58.8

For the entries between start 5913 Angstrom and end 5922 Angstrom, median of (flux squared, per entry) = 3457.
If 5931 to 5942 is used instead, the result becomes 3411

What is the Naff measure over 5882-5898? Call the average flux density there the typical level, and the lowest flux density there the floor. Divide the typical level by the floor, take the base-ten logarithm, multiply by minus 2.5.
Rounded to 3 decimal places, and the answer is -0.069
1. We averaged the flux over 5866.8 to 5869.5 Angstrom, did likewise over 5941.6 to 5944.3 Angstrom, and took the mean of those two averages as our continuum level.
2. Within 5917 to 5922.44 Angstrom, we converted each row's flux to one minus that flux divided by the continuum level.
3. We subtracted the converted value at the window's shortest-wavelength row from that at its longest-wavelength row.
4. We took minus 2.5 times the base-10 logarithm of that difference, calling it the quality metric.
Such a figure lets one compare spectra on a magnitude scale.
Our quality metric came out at 4.41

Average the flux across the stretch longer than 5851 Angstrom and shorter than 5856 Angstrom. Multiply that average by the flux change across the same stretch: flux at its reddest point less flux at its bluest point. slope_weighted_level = 99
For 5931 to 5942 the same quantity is 123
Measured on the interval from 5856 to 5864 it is -58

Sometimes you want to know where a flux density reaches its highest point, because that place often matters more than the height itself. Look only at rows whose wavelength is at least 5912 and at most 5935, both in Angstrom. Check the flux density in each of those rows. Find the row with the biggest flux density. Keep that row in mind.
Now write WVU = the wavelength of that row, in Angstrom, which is 5913.59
